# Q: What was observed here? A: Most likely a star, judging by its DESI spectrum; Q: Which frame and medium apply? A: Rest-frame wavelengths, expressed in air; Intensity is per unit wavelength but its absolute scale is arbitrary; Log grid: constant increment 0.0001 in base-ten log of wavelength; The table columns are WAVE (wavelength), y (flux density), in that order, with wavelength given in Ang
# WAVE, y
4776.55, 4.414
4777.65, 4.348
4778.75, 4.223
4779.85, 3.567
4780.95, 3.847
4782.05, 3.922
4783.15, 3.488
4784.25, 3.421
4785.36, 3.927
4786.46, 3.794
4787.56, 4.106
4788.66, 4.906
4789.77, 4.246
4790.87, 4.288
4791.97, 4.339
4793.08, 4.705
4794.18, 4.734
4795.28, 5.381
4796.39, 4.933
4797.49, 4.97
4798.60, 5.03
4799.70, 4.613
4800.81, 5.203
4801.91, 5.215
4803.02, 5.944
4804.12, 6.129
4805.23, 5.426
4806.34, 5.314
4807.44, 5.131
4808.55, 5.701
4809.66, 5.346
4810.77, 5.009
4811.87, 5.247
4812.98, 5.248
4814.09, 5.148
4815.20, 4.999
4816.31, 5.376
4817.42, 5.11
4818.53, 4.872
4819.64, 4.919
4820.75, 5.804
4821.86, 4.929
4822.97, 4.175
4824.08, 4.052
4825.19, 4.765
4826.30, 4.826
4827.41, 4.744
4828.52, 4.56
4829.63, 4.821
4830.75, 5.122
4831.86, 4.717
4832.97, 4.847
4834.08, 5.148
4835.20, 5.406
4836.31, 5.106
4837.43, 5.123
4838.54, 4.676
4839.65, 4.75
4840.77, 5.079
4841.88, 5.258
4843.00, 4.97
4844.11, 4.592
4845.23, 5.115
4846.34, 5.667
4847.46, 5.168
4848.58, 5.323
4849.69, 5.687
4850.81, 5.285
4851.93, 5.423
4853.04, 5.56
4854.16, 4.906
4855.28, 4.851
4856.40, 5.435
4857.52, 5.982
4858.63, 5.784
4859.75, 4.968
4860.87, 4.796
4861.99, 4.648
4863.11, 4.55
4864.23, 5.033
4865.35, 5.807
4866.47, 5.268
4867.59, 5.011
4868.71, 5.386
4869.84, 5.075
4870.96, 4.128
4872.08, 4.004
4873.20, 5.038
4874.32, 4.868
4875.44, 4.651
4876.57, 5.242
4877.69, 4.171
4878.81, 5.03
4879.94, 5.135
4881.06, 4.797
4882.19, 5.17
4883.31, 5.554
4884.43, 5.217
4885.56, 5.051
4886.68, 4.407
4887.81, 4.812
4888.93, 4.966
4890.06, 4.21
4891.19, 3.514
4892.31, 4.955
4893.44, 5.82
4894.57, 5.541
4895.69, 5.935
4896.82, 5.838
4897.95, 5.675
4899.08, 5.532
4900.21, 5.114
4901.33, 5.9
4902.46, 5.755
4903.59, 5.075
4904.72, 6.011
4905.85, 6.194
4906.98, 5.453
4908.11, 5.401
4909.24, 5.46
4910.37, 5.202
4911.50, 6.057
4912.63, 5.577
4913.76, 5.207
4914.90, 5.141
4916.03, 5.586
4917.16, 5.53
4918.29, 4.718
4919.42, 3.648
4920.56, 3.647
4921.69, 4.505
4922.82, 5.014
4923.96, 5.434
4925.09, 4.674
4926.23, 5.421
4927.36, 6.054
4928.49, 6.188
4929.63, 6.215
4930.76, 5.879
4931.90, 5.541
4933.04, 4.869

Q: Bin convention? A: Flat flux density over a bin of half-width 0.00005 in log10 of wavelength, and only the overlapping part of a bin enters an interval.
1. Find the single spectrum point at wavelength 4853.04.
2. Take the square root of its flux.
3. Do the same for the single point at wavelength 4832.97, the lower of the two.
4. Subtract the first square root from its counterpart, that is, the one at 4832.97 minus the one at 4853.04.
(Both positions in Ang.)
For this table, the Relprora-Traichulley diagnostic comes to -0.16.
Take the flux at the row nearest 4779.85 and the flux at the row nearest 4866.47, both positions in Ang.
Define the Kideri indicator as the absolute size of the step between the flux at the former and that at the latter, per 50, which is 0.034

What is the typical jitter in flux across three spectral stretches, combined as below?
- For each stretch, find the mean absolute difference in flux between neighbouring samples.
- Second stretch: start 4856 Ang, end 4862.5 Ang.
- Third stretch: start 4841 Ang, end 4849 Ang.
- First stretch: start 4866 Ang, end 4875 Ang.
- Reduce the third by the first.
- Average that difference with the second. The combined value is 0.16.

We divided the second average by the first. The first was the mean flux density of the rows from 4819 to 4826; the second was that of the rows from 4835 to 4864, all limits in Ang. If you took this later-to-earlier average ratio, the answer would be 1.08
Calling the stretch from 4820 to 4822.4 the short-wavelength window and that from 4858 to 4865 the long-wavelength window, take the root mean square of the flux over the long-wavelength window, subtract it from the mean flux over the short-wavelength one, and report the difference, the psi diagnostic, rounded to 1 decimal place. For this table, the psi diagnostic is 0.4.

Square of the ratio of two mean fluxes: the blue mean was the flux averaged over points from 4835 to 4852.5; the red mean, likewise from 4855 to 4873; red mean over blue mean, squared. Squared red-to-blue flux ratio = 1.0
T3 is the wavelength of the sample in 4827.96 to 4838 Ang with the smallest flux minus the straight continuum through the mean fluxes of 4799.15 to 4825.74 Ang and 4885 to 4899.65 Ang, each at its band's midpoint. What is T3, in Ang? 4828.52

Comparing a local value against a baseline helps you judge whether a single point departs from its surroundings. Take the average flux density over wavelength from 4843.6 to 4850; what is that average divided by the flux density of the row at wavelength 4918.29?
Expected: 1.11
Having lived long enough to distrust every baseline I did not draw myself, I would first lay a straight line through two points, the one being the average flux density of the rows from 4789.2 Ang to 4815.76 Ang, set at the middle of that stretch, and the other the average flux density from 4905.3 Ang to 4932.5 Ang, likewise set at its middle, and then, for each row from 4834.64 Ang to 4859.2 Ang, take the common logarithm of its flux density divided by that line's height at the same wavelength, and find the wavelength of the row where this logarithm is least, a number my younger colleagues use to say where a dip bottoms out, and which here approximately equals 4844.11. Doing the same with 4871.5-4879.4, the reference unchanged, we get 4872.08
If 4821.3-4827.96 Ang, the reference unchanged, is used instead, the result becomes 4824.08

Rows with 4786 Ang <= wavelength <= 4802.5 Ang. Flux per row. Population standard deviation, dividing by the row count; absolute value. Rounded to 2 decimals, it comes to 0.44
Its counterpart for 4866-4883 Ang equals 0.42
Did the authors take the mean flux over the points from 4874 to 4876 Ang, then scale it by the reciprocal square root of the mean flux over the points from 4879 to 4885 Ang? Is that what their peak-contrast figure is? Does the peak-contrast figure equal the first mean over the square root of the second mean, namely 2.09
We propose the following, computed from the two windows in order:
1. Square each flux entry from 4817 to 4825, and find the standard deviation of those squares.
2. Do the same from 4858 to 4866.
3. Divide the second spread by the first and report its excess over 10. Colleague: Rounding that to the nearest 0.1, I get -9.1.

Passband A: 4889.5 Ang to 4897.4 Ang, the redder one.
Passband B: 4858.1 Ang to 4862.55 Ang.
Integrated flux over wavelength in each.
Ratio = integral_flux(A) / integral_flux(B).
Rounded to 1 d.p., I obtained 1.8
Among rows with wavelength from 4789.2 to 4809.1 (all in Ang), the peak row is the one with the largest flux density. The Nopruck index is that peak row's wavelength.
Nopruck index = 4804.12 Ang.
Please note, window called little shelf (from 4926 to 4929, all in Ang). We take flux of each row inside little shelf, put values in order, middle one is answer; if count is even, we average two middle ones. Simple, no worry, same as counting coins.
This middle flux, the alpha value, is 6.05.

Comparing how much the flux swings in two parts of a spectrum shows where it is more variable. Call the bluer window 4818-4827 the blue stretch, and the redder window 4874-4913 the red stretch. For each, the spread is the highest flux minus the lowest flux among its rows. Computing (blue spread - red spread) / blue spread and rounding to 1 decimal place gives -0.5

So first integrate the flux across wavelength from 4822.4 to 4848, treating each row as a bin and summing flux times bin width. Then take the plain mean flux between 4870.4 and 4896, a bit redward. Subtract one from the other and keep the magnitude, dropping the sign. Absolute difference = 121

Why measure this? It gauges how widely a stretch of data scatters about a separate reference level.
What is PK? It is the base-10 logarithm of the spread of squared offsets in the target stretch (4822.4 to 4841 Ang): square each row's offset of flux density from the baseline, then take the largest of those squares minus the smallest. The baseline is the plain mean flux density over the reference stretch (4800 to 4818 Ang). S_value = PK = 0.2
